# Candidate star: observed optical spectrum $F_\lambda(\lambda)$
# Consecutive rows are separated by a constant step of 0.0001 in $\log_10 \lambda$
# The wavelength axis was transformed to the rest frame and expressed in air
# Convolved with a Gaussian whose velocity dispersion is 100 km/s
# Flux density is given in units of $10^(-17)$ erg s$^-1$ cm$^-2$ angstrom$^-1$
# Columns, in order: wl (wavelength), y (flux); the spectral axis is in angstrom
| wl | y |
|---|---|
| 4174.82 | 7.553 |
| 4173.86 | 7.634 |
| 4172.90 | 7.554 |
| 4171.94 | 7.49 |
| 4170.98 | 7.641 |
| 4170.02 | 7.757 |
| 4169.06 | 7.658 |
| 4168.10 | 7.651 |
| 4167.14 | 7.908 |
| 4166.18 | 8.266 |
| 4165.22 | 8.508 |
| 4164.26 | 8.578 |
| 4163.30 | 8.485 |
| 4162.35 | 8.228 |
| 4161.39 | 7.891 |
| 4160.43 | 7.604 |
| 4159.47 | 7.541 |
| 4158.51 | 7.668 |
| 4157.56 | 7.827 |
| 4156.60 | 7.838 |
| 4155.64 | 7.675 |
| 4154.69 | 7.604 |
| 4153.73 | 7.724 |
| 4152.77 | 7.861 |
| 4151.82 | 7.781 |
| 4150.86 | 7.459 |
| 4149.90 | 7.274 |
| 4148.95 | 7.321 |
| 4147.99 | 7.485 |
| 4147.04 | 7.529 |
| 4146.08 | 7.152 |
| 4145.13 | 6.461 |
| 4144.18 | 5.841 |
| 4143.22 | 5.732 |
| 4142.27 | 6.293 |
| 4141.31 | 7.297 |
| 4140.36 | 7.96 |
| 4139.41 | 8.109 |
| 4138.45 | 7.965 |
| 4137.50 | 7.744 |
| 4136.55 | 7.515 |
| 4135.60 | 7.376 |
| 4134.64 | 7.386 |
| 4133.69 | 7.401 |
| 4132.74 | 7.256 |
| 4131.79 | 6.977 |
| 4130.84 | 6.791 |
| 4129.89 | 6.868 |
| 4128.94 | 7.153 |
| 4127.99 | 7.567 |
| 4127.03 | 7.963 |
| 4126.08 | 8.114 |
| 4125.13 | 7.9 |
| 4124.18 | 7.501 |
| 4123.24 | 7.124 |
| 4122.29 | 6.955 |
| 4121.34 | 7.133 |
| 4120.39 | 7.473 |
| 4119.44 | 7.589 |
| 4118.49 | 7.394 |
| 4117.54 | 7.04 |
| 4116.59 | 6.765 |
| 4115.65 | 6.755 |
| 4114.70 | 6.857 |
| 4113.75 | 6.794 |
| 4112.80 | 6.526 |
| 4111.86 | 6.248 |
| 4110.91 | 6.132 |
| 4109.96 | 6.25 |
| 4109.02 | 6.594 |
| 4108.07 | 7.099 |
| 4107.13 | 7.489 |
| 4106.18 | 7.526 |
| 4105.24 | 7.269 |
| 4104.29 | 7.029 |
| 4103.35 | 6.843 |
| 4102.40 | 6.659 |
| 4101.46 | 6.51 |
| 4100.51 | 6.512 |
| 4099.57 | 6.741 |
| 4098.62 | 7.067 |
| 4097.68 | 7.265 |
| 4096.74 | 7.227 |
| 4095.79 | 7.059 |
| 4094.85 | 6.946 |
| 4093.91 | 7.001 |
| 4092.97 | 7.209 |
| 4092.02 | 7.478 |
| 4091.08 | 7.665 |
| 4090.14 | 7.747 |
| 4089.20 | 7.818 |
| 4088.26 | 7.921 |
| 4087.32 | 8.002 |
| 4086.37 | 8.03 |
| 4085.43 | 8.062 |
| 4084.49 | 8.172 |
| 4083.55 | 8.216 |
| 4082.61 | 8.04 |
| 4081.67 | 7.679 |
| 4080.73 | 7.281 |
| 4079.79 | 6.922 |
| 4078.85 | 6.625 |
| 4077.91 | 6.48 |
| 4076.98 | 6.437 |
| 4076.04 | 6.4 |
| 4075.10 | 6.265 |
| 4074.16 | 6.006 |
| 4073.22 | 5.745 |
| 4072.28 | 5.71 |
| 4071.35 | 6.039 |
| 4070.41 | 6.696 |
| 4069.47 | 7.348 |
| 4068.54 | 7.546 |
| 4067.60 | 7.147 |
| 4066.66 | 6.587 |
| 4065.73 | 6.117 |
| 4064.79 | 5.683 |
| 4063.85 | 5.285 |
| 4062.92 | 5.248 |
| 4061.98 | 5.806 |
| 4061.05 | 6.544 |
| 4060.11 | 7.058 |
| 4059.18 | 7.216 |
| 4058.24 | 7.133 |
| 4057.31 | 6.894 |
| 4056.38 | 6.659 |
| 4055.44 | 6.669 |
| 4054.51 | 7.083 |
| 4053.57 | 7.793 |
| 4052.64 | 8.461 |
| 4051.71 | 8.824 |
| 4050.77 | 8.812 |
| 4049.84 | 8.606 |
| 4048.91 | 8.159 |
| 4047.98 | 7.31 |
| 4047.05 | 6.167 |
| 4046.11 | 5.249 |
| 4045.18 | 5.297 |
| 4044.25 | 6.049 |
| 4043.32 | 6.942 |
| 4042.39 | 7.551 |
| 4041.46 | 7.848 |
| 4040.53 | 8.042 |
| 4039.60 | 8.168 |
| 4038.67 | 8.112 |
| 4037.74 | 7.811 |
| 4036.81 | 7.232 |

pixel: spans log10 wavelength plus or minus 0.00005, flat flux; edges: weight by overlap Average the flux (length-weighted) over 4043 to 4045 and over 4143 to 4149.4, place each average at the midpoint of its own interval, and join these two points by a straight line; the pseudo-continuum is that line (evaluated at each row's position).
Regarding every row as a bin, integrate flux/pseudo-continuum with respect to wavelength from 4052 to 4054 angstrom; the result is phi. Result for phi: 2.59 angstrom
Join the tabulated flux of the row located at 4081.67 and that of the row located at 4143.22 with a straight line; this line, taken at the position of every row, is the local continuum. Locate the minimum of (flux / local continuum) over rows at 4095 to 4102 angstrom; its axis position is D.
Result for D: 4100.51 angstrom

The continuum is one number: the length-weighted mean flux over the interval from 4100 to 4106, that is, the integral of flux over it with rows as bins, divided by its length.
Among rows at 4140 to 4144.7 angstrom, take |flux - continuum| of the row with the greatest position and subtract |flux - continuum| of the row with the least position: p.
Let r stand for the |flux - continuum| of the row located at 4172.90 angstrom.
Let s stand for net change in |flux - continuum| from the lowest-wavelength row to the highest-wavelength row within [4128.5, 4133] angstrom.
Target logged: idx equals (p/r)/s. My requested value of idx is -1.6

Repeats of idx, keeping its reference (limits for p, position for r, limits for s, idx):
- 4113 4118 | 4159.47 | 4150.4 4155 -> 1.5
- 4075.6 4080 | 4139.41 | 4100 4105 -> 2.0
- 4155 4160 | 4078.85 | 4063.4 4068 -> 0.5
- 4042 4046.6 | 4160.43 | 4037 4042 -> 31.4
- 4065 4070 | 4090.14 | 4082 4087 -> 24.2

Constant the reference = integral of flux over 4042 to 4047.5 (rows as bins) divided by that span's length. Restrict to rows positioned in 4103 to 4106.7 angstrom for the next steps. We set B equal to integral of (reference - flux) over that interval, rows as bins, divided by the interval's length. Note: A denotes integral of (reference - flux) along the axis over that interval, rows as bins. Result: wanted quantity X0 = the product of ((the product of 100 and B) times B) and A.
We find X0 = -364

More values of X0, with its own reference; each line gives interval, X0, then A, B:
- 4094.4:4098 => -292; -3.4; -0.9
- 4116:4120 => -403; -4.0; -1.0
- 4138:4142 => -1526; -6.3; -1.6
